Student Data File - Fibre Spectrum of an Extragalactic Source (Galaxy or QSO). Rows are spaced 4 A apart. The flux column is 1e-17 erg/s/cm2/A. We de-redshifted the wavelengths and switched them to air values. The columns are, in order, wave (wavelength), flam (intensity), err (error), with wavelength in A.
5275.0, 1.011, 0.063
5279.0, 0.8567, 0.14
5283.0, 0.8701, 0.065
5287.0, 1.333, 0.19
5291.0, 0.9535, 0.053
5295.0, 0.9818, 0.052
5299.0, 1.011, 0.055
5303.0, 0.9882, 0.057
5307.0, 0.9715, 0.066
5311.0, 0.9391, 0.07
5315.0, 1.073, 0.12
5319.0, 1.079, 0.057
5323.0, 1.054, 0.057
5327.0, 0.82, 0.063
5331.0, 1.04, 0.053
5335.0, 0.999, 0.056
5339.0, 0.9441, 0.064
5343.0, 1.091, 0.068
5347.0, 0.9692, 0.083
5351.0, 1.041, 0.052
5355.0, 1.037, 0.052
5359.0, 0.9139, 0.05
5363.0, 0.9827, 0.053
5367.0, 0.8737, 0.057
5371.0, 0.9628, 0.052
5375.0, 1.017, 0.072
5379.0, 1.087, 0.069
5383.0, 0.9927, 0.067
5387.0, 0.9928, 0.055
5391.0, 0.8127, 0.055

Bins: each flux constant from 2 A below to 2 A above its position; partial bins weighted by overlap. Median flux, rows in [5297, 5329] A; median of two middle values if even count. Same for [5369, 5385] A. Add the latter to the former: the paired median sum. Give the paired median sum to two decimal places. 2.00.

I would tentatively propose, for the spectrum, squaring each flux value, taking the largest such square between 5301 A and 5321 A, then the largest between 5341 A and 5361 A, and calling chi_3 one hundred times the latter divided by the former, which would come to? 102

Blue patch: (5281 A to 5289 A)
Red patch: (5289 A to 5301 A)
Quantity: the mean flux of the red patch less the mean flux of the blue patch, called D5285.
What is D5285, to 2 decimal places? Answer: -0.12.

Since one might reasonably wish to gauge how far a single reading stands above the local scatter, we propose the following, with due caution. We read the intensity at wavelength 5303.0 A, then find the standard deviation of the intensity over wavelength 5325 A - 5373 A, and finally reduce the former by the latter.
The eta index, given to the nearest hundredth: 0.91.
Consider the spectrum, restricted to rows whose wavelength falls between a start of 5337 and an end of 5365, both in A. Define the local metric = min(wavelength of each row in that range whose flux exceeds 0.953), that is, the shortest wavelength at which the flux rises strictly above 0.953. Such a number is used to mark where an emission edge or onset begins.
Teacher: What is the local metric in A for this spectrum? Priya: 5343.0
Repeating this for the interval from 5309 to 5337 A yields 5315.0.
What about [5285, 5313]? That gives 5287.0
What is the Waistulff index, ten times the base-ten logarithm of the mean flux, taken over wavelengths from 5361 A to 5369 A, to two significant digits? -0.32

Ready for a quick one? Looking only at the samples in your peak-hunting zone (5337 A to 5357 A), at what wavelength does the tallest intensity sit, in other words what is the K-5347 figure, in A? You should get 5343.0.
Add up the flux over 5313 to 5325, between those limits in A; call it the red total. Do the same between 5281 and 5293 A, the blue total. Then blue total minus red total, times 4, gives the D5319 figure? -0.20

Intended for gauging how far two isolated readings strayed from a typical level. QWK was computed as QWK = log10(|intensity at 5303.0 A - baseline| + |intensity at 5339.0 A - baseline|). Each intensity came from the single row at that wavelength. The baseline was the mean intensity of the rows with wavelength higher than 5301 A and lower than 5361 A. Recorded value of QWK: -1.21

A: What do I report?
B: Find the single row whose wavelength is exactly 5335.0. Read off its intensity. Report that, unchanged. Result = 0.999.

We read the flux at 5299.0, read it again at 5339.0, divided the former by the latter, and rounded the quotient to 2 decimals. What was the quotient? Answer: 1.07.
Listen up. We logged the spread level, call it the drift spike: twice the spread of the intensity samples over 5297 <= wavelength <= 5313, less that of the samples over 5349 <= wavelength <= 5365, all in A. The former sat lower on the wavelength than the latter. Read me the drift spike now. 0.00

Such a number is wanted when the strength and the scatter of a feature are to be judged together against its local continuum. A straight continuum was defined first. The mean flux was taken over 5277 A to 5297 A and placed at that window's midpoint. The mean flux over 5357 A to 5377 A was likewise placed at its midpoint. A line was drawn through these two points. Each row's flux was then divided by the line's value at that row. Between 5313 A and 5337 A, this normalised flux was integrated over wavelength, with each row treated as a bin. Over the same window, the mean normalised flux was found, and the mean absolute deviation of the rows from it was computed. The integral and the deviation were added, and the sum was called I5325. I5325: 25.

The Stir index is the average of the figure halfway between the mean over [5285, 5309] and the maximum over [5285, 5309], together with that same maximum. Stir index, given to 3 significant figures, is 1.26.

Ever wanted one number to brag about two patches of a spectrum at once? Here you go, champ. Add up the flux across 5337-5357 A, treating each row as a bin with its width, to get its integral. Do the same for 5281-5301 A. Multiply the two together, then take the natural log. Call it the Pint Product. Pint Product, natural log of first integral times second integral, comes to 6.04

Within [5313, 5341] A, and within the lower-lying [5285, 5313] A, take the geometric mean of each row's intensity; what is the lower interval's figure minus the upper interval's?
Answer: 0.021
